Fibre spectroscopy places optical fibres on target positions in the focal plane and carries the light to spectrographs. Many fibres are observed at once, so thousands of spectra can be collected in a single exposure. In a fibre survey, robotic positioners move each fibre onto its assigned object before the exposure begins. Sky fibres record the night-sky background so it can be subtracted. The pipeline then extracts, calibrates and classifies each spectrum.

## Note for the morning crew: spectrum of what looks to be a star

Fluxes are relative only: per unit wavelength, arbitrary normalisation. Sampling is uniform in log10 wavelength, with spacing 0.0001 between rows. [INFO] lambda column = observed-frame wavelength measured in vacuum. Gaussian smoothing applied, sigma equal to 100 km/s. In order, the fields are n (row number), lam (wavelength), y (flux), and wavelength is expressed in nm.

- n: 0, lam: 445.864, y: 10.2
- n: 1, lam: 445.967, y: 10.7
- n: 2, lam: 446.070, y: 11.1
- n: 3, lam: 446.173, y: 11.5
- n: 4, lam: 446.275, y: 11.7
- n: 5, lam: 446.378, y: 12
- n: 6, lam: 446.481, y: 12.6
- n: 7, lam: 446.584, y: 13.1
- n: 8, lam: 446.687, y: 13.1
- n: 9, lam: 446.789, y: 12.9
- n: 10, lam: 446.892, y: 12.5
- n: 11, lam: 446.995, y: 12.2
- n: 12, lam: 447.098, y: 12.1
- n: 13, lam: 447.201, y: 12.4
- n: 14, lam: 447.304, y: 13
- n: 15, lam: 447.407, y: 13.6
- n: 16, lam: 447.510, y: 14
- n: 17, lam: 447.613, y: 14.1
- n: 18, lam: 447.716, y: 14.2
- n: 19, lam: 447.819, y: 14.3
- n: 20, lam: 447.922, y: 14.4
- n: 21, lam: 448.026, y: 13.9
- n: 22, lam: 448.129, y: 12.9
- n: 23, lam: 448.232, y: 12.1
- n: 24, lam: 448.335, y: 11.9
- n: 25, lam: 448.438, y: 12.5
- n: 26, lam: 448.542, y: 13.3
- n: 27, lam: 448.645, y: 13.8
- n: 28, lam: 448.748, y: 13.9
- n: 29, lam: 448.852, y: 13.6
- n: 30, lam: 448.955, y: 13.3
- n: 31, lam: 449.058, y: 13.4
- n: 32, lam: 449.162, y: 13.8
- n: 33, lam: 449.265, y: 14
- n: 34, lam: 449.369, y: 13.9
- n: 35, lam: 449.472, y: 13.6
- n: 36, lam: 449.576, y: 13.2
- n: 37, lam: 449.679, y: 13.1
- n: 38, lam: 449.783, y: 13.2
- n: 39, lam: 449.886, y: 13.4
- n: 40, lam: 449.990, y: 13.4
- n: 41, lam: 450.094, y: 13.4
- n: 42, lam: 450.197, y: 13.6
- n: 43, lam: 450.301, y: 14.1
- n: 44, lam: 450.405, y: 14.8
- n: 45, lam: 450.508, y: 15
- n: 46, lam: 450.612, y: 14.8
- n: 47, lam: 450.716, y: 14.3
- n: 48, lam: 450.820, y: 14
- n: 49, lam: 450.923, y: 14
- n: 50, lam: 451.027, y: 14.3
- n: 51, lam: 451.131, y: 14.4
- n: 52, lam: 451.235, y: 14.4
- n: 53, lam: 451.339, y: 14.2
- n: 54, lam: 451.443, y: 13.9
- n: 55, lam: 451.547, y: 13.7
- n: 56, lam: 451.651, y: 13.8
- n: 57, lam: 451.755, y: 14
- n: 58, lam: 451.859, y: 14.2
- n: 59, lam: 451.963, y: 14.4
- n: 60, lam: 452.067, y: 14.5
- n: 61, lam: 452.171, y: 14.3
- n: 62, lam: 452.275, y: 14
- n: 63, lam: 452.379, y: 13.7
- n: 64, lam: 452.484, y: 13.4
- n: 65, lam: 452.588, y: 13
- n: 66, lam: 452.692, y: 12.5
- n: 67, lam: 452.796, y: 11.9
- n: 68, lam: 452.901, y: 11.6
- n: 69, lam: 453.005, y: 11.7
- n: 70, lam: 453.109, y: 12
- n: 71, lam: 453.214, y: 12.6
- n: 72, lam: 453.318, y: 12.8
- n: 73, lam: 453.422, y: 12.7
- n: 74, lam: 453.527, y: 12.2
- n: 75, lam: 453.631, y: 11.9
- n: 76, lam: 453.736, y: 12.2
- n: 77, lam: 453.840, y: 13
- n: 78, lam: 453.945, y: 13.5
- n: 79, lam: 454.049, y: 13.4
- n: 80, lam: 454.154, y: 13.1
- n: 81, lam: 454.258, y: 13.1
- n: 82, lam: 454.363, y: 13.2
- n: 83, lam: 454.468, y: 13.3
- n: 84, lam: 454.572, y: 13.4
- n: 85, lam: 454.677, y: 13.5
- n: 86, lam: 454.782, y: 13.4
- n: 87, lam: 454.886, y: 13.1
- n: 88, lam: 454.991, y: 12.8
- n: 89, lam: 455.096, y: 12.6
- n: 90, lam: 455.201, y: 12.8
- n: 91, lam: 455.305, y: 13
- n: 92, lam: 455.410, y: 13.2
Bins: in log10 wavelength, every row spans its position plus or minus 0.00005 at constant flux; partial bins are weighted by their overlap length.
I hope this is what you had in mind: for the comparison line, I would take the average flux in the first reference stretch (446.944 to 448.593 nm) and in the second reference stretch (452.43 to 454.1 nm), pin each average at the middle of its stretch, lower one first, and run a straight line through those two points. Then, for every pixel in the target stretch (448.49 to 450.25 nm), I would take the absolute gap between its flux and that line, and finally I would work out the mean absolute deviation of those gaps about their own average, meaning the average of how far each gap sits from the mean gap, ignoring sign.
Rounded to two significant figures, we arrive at 0.22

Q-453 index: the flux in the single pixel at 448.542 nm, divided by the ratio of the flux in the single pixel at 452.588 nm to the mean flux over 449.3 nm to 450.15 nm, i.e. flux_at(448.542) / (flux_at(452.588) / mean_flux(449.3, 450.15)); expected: 13.7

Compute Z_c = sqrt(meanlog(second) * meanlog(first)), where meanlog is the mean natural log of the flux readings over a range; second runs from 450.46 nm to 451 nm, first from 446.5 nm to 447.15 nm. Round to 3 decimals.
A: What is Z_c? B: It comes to 2.602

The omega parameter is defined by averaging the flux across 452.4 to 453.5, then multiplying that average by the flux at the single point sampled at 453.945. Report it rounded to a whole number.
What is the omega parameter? 168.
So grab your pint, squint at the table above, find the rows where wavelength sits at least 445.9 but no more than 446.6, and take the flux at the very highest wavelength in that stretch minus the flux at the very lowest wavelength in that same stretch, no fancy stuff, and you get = 2.4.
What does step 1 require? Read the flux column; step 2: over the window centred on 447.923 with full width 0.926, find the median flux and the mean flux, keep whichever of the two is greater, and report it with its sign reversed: -14.0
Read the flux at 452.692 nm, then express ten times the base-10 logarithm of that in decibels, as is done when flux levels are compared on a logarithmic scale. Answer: 11.0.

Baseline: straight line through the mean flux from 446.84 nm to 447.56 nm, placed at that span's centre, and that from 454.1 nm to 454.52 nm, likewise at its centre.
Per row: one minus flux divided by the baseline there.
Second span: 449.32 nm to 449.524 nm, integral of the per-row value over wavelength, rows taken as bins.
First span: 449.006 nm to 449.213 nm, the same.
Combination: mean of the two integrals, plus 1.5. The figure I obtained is 1.49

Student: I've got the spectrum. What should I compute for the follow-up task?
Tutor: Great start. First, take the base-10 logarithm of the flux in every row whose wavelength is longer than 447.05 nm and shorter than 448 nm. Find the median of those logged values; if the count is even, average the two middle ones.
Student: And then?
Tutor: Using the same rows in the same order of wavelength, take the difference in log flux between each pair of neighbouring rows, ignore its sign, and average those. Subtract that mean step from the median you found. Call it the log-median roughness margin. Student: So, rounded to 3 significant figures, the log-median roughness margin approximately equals 1.14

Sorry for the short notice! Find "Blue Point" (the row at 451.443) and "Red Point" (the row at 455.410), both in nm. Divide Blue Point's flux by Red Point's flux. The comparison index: 1.05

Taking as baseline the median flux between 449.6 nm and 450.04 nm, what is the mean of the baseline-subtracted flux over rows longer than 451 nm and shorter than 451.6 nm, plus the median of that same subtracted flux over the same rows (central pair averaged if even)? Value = 1.8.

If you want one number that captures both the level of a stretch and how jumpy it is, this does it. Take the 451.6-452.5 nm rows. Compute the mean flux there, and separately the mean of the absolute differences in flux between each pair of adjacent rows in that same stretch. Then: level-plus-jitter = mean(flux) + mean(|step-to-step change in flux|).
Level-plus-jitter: 14.3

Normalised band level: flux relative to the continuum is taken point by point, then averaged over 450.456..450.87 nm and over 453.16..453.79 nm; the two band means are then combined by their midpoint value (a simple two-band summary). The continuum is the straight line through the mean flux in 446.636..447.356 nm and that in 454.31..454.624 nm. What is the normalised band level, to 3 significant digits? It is 1.03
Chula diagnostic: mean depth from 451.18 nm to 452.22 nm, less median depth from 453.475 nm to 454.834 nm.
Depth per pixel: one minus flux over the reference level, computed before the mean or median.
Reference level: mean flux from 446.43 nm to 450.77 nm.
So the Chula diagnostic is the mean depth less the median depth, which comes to -0.070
